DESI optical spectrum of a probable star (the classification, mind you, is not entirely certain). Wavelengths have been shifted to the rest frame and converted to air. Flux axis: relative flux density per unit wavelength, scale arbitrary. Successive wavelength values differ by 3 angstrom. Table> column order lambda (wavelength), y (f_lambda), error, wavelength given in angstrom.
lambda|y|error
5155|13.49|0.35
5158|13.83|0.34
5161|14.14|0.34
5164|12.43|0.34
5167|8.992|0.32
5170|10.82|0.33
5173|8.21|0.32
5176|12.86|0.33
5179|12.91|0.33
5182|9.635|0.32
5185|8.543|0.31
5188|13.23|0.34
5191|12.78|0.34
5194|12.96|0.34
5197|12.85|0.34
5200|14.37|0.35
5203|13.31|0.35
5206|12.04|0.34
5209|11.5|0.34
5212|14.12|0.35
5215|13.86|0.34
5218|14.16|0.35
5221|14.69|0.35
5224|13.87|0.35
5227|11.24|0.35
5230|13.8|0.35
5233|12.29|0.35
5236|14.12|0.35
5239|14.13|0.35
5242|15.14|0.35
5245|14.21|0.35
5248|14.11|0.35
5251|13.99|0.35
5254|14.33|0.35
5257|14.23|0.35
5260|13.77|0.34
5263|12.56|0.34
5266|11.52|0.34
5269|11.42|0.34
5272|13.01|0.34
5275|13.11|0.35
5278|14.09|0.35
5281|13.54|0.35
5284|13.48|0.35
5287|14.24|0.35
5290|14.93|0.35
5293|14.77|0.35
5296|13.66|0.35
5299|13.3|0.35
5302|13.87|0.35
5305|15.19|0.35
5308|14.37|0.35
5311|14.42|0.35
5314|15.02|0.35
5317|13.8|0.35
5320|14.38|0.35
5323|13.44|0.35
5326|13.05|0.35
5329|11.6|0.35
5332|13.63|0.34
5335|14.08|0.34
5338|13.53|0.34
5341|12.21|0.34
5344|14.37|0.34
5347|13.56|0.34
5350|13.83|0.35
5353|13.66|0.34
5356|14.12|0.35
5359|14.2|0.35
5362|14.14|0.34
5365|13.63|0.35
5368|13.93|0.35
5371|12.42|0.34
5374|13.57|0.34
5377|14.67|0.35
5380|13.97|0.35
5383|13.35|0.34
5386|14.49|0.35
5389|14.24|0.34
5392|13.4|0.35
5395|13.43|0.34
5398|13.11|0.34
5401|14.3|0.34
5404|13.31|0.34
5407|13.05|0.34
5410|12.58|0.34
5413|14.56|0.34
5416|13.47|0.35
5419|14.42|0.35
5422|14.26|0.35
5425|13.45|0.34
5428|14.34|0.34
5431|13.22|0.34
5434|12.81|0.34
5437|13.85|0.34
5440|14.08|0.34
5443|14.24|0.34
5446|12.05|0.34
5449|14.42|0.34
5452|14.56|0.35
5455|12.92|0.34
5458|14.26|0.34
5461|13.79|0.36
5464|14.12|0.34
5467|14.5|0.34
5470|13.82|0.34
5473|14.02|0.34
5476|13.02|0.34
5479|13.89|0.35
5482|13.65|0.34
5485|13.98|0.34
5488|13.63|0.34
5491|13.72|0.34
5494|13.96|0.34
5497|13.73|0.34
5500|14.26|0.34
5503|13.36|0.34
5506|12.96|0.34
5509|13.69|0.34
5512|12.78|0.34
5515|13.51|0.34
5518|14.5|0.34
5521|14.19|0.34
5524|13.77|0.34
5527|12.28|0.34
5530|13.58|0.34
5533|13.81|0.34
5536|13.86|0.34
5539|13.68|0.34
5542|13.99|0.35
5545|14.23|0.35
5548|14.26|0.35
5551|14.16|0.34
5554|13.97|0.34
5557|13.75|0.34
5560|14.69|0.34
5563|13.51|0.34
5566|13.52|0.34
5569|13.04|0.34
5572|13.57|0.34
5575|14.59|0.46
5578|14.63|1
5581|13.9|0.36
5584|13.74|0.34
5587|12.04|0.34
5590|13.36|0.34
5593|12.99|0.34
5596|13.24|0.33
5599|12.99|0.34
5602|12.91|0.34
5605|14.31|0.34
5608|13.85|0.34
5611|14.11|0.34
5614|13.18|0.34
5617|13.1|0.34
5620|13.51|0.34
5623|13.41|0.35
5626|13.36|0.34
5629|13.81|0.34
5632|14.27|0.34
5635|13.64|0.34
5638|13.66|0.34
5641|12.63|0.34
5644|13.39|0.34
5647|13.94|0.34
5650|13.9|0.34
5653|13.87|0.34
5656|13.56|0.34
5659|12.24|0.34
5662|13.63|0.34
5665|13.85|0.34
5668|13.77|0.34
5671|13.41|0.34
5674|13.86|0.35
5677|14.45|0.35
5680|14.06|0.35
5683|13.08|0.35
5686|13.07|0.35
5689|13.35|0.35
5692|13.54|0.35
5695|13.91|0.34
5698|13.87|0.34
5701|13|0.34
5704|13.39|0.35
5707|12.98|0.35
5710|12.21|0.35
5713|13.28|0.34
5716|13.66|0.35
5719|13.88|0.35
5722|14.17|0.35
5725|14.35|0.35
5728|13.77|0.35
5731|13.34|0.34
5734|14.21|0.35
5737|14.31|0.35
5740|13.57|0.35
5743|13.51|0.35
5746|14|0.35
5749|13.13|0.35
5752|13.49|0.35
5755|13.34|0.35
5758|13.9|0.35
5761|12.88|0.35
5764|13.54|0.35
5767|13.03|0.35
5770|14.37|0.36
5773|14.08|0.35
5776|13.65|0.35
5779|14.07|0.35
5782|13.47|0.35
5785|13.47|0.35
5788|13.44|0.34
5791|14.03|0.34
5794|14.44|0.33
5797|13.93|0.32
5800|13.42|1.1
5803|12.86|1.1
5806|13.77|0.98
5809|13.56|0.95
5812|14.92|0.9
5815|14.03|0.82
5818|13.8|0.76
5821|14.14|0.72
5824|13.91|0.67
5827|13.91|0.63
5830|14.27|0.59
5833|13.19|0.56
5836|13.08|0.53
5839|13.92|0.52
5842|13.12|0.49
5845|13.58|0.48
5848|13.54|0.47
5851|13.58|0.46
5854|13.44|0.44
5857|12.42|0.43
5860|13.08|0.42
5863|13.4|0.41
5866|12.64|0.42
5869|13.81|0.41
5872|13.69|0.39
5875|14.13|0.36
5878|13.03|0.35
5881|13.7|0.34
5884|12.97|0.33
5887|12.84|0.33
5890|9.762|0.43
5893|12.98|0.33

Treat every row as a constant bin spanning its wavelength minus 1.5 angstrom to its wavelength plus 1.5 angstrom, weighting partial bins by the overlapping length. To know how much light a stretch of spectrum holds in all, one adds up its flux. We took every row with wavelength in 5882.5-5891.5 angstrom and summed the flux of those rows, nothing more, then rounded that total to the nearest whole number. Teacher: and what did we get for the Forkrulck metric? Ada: 36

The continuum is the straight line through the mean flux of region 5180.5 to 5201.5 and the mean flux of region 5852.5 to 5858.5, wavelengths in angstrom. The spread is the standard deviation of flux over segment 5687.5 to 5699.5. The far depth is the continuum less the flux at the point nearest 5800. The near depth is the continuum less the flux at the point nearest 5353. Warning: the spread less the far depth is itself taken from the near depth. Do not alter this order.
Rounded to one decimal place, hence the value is -2.2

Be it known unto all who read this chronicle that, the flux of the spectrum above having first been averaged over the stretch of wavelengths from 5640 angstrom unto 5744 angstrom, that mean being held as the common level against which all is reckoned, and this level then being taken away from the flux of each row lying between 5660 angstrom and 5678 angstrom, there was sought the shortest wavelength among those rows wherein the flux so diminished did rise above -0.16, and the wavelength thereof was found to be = 5662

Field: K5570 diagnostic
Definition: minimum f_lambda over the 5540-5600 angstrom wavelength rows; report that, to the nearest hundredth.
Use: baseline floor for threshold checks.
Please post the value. 12.04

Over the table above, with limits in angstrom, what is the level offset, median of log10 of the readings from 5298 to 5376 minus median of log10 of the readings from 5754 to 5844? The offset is 0.001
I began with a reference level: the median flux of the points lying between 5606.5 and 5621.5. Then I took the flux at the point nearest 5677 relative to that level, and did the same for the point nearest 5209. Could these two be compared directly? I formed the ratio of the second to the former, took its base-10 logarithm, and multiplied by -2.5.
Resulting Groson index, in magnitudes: 0.25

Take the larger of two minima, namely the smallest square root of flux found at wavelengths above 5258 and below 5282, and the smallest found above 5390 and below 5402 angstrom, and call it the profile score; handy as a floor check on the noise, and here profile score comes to 3.62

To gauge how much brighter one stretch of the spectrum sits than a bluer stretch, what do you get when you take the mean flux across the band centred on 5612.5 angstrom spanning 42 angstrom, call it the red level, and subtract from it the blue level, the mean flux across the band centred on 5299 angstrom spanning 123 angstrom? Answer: -0.25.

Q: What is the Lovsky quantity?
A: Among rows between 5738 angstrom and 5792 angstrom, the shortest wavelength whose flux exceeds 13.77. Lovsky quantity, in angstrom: 5746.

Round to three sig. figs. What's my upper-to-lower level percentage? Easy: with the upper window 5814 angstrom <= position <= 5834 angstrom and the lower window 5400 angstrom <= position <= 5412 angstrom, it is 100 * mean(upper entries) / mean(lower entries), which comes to 104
